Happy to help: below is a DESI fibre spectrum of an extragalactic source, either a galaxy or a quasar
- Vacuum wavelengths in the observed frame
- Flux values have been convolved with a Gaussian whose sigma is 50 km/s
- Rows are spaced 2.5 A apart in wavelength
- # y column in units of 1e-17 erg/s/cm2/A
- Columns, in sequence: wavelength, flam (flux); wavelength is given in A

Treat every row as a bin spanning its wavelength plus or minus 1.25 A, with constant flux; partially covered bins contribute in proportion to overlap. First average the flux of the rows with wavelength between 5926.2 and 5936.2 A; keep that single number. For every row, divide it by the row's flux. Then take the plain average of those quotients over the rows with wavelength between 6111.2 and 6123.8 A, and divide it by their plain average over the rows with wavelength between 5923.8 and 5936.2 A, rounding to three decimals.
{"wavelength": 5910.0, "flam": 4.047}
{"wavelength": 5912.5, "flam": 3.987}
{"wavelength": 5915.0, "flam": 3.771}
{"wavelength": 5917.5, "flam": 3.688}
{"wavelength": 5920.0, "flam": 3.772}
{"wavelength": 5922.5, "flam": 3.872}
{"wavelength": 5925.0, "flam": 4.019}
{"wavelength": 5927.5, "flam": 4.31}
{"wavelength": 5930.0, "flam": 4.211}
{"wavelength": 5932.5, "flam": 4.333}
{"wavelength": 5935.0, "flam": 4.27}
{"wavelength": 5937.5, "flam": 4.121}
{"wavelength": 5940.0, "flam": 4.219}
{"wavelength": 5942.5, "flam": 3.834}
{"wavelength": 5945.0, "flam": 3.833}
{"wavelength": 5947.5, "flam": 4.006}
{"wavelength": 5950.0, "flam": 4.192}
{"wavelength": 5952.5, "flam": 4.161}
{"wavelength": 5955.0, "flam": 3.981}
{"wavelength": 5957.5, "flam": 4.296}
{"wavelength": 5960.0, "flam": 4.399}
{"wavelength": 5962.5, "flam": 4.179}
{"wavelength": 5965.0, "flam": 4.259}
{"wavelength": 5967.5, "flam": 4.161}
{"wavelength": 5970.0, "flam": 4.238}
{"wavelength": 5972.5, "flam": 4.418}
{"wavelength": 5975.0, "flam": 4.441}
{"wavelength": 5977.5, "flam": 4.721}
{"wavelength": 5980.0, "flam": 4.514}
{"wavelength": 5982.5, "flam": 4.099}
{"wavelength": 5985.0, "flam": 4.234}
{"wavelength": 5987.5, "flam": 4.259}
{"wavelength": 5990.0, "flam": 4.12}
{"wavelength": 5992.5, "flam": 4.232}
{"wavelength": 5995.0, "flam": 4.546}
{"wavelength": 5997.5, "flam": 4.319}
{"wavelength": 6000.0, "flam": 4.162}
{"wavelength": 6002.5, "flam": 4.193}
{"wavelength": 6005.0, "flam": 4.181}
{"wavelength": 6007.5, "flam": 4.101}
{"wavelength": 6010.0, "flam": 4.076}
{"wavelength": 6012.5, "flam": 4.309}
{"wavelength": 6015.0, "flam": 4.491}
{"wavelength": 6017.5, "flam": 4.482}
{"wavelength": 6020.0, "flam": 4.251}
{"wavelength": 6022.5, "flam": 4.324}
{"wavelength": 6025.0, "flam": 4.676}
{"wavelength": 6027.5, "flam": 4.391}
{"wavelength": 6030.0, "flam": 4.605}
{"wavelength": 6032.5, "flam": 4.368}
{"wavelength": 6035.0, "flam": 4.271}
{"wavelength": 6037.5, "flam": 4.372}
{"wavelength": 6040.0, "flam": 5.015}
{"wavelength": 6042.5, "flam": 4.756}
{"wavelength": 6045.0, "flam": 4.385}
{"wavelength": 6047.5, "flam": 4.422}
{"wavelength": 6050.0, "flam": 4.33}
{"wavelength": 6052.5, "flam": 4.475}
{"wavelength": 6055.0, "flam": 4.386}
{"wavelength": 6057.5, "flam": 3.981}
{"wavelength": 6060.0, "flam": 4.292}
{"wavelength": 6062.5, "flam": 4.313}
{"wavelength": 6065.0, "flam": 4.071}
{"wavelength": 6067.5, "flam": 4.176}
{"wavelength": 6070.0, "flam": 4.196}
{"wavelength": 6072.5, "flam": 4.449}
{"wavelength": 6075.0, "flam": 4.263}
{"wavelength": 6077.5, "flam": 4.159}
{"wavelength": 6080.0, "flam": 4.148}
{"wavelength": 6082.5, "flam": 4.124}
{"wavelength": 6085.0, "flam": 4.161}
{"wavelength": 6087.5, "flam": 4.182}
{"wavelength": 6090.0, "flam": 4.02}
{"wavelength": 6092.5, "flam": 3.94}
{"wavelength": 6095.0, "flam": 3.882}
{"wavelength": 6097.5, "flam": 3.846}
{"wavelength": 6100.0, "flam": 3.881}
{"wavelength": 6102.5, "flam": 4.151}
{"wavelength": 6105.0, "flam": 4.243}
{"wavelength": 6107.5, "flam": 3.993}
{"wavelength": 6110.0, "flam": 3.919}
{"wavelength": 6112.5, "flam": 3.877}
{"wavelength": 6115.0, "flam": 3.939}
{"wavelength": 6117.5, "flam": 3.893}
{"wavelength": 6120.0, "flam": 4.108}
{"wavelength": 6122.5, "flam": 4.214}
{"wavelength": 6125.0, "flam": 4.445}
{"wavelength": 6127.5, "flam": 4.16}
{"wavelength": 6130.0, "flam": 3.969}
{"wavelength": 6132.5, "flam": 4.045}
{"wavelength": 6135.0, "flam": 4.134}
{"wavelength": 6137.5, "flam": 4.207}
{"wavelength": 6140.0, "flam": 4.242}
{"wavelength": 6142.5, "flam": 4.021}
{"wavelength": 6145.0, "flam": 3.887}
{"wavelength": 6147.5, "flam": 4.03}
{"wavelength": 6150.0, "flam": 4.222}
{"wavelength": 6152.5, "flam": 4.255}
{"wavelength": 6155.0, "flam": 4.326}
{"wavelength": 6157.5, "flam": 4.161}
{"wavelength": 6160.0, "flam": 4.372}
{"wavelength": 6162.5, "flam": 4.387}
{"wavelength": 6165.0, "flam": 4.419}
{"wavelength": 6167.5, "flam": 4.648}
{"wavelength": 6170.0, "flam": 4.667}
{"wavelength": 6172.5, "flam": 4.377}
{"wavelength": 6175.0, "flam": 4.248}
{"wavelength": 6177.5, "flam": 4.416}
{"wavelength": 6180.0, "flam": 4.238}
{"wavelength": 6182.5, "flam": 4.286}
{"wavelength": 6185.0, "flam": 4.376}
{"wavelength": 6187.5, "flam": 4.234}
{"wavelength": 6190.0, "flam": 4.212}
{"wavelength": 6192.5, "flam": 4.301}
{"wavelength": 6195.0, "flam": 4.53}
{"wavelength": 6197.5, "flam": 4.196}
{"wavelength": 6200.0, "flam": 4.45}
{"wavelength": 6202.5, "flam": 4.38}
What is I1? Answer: 1.056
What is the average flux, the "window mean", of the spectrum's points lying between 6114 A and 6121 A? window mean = 3.98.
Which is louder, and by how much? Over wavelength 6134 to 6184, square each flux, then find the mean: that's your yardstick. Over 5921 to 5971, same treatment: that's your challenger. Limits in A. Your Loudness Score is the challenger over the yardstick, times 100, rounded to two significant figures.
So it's 94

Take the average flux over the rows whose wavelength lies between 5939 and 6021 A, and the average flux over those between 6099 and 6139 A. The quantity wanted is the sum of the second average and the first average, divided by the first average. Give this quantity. 1.96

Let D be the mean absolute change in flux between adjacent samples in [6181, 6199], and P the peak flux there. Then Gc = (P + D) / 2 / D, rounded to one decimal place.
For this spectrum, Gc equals 15.5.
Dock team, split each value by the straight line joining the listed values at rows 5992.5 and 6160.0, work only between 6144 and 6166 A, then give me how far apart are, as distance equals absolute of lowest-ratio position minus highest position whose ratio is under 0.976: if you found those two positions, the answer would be 12.5 A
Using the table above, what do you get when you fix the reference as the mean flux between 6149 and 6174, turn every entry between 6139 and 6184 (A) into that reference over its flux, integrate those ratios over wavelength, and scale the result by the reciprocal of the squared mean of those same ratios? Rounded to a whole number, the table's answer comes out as 44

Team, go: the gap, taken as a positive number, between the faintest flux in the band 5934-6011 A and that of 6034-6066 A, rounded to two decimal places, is 0.15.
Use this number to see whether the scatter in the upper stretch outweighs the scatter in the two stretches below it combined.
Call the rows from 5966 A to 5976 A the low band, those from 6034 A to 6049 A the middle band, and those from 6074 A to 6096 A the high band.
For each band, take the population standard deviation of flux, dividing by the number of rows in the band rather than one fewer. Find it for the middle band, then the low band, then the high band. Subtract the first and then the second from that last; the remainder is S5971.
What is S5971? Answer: -0.26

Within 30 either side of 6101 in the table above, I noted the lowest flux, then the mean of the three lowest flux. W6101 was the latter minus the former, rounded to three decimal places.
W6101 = 0.022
